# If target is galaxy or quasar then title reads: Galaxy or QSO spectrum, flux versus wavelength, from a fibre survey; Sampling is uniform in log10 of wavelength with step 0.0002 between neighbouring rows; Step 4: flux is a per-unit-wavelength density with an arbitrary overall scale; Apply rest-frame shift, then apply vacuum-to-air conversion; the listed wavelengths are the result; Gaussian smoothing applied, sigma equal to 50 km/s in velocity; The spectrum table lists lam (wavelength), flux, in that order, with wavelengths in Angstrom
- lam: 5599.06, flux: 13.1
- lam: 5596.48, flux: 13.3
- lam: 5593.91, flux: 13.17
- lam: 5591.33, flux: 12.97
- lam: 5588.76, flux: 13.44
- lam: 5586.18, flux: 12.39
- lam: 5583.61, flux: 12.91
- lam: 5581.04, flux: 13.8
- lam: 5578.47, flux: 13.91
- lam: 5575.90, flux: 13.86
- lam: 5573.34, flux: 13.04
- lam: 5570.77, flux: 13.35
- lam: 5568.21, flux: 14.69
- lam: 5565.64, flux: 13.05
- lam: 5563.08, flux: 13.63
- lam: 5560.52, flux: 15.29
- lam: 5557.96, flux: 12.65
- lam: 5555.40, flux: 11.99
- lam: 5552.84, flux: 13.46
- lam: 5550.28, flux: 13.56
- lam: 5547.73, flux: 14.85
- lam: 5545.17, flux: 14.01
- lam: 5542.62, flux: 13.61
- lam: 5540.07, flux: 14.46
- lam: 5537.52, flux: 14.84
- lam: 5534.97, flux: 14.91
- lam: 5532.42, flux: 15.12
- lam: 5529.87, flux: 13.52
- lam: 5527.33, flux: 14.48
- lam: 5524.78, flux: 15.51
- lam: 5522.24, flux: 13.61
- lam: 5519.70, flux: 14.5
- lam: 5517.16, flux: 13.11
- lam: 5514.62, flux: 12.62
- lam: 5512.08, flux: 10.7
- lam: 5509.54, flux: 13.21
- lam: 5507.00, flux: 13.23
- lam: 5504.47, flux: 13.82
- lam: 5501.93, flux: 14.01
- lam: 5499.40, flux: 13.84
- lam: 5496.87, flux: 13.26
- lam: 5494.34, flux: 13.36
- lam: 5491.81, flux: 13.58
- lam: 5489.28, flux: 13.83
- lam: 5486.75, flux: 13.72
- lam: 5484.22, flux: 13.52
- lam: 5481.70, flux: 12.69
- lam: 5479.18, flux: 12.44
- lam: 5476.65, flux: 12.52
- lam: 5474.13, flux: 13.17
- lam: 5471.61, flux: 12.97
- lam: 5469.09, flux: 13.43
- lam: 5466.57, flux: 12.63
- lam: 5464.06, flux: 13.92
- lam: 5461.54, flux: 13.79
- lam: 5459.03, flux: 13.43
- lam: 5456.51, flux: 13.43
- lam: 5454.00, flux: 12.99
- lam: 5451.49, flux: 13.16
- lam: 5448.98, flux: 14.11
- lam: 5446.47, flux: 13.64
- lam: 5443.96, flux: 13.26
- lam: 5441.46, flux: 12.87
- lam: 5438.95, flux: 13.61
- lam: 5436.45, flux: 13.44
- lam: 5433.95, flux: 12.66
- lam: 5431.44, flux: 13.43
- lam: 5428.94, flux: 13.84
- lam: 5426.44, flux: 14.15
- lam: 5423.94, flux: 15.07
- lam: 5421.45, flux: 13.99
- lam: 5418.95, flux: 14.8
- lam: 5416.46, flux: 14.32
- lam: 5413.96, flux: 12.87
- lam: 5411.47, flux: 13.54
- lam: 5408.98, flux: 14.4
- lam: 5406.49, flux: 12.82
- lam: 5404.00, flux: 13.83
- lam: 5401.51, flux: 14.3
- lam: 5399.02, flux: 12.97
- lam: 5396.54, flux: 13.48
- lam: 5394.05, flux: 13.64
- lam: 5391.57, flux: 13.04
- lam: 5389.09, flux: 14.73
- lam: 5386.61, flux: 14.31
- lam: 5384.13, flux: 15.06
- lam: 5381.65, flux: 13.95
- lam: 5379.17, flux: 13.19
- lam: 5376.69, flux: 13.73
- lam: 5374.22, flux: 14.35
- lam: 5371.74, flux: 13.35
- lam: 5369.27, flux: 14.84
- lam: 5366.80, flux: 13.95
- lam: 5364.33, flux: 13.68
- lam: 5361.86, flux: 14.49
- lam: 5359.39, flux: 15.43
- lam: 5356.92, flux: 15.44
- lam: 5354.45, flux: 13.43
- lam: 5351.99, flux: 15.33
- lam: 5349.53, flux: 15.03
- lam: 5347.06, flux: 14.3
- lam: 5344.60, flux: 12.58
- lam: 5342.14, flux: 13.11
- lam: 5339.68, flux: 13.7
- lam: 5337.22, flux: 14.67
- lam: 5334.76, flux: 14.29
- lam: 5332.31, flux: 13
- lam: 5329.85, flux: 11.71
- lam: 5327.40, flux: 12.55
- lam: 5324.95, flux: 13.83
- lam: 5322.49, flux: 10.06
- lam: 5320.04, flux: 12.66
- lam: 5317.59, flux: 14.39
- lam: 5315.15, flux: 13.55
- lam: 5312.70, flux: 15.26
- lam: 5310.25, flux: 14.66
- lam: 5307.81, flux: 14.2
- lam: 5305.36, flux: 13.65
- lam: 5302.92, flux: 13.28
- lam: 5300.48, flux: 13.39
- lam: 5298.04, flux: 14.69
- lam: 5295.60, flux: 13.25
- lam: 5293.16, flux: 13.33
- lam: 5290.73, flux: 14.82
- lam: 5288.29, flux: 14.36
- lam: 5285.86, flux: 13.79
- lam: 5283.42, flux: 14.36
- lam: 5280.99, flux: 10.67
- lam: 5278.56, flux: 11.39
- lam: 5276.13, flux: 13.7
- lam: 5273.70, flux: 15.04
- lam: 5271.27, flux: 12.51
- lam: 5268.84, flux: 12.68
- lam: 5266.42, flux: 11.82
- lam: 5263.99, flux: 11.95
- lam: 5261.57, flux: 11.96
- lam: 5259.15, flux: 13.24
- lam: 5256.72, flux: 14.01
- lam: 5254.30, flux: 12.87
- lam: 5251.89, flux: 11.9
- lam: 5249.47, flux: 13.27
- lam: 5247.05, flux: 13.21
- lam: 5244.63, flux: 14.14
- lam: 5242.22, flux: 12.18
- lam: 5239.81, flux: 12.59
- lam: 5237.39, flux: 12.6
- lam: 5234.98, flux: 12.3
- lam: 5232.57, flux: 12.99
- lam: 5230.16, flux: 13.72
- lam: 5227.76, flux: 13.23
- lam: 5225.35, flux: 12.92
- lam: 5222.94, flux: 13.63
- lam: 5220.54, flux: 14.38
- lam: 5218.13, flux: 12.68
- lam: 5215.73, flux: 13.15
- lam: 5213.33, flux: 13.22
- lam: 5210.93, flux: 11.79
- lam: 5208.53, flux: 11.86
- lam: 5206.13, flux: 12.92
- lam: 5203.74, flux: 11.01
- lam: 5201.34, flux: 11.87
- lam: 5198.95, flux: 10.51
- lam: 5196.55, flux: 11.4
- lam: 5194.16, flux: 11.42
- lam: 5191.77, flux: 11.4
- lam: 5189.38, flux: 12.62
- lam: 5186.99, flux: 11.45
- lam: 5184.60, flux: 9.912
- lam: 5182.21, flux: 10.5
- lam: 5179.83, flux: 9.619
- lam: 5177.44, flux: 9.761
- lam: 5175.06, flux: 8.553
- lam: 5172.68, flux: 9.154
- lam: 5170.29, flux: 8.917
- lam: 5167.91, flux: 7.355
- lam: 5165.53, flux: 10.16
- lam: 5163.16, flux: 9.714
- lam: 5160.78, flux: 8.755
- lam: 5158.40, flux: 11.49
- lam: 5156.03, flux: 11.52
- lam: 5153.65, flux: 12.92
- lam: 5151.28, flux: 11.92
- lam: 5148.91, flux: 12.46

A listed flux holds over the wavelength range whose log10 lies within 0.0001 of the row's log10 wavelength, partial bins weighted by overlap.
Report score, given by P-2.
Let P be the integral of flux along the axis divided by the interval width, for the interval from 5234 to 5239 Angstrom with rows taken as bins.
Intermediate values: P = 12.5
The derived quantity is 10.5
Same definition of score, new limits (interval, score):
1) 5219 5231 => 11.5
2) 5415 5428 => 12.4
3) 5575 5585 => 11.6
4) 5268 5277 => 11.5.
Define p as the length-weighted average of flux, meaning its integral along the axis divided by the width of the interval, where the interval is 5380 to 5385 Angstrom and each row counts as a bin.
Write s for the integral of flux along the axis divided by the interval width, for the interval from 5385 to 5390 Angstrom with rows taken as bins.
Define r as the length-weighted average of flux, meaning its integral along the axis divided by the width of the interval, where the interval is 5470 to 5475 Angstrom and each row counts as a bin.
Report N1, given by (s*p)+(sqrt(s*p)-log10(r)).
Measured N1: 222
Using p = 14.3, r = 13.1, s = 14.5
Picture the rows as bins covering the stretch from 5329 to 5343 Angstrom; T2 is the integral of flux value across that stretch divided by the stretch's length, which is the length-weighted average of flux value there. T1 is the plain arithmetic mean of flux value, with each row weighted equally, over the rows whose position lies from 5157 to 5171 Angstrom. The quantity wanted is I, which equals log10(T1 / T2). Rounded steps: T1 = 9.4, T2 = 13.5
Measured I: -0.16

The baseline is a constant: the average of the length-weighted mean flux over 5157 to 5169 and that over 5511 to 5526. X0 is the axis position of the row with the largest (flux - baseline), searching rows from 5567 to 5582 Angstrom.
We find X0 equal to 5568.21 Angstrom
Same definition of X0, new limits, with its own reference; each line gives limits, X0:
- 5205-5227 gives 5220.54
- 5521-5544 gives 5524.78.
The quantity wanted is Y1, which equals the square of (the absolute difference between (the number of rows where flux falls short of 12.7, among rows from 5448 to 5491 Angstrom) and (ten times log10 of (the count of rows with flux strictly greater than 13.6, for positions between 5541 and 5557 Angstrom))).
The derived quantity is 1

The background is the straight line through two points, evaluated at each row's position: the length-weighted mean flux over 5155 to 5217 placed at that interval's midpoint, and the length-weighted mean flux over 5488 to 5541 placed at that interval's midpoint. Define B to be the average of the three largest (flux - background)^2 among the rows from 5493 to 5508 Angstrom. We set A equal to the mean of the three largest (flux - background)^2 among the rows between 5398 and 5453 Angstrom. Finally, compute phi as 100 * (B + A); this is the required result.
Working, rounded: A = 4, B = 0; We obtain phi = 368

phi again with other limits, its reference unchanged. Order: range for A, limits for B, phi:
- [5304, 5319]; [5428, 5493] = 905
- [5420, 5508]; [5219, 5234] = 1019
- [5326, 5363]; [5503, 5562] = 1499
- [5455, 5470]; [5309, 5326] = 851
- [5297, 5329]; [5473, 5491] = 982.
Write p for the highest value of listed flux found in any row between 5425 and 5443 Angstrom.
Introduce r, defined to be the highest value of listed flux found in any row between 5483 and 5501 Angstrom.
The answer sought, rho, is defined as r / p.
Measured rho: 0.98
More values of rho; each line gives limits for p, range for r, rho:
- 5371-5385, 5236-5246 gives 0.94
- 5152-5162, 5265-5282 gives 1.16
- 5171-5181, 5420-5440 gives 1.54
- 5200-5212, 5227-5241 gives 1.06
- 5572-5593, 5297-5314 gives 1.10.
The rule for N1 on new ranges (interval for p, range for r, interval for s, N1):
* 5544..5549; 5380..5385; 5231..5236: 196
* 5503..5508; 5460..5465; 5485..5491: 199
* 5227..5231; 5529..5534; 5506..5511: 189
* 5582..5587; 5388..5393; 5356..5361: 209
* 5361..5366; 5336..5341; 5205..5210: 185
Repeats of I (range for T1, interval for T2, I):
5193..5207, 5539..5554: -0.08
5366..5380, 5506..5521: 0.03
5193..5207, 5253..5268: -0.04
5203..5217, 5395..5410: -0.04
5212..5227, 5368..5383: -0.02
